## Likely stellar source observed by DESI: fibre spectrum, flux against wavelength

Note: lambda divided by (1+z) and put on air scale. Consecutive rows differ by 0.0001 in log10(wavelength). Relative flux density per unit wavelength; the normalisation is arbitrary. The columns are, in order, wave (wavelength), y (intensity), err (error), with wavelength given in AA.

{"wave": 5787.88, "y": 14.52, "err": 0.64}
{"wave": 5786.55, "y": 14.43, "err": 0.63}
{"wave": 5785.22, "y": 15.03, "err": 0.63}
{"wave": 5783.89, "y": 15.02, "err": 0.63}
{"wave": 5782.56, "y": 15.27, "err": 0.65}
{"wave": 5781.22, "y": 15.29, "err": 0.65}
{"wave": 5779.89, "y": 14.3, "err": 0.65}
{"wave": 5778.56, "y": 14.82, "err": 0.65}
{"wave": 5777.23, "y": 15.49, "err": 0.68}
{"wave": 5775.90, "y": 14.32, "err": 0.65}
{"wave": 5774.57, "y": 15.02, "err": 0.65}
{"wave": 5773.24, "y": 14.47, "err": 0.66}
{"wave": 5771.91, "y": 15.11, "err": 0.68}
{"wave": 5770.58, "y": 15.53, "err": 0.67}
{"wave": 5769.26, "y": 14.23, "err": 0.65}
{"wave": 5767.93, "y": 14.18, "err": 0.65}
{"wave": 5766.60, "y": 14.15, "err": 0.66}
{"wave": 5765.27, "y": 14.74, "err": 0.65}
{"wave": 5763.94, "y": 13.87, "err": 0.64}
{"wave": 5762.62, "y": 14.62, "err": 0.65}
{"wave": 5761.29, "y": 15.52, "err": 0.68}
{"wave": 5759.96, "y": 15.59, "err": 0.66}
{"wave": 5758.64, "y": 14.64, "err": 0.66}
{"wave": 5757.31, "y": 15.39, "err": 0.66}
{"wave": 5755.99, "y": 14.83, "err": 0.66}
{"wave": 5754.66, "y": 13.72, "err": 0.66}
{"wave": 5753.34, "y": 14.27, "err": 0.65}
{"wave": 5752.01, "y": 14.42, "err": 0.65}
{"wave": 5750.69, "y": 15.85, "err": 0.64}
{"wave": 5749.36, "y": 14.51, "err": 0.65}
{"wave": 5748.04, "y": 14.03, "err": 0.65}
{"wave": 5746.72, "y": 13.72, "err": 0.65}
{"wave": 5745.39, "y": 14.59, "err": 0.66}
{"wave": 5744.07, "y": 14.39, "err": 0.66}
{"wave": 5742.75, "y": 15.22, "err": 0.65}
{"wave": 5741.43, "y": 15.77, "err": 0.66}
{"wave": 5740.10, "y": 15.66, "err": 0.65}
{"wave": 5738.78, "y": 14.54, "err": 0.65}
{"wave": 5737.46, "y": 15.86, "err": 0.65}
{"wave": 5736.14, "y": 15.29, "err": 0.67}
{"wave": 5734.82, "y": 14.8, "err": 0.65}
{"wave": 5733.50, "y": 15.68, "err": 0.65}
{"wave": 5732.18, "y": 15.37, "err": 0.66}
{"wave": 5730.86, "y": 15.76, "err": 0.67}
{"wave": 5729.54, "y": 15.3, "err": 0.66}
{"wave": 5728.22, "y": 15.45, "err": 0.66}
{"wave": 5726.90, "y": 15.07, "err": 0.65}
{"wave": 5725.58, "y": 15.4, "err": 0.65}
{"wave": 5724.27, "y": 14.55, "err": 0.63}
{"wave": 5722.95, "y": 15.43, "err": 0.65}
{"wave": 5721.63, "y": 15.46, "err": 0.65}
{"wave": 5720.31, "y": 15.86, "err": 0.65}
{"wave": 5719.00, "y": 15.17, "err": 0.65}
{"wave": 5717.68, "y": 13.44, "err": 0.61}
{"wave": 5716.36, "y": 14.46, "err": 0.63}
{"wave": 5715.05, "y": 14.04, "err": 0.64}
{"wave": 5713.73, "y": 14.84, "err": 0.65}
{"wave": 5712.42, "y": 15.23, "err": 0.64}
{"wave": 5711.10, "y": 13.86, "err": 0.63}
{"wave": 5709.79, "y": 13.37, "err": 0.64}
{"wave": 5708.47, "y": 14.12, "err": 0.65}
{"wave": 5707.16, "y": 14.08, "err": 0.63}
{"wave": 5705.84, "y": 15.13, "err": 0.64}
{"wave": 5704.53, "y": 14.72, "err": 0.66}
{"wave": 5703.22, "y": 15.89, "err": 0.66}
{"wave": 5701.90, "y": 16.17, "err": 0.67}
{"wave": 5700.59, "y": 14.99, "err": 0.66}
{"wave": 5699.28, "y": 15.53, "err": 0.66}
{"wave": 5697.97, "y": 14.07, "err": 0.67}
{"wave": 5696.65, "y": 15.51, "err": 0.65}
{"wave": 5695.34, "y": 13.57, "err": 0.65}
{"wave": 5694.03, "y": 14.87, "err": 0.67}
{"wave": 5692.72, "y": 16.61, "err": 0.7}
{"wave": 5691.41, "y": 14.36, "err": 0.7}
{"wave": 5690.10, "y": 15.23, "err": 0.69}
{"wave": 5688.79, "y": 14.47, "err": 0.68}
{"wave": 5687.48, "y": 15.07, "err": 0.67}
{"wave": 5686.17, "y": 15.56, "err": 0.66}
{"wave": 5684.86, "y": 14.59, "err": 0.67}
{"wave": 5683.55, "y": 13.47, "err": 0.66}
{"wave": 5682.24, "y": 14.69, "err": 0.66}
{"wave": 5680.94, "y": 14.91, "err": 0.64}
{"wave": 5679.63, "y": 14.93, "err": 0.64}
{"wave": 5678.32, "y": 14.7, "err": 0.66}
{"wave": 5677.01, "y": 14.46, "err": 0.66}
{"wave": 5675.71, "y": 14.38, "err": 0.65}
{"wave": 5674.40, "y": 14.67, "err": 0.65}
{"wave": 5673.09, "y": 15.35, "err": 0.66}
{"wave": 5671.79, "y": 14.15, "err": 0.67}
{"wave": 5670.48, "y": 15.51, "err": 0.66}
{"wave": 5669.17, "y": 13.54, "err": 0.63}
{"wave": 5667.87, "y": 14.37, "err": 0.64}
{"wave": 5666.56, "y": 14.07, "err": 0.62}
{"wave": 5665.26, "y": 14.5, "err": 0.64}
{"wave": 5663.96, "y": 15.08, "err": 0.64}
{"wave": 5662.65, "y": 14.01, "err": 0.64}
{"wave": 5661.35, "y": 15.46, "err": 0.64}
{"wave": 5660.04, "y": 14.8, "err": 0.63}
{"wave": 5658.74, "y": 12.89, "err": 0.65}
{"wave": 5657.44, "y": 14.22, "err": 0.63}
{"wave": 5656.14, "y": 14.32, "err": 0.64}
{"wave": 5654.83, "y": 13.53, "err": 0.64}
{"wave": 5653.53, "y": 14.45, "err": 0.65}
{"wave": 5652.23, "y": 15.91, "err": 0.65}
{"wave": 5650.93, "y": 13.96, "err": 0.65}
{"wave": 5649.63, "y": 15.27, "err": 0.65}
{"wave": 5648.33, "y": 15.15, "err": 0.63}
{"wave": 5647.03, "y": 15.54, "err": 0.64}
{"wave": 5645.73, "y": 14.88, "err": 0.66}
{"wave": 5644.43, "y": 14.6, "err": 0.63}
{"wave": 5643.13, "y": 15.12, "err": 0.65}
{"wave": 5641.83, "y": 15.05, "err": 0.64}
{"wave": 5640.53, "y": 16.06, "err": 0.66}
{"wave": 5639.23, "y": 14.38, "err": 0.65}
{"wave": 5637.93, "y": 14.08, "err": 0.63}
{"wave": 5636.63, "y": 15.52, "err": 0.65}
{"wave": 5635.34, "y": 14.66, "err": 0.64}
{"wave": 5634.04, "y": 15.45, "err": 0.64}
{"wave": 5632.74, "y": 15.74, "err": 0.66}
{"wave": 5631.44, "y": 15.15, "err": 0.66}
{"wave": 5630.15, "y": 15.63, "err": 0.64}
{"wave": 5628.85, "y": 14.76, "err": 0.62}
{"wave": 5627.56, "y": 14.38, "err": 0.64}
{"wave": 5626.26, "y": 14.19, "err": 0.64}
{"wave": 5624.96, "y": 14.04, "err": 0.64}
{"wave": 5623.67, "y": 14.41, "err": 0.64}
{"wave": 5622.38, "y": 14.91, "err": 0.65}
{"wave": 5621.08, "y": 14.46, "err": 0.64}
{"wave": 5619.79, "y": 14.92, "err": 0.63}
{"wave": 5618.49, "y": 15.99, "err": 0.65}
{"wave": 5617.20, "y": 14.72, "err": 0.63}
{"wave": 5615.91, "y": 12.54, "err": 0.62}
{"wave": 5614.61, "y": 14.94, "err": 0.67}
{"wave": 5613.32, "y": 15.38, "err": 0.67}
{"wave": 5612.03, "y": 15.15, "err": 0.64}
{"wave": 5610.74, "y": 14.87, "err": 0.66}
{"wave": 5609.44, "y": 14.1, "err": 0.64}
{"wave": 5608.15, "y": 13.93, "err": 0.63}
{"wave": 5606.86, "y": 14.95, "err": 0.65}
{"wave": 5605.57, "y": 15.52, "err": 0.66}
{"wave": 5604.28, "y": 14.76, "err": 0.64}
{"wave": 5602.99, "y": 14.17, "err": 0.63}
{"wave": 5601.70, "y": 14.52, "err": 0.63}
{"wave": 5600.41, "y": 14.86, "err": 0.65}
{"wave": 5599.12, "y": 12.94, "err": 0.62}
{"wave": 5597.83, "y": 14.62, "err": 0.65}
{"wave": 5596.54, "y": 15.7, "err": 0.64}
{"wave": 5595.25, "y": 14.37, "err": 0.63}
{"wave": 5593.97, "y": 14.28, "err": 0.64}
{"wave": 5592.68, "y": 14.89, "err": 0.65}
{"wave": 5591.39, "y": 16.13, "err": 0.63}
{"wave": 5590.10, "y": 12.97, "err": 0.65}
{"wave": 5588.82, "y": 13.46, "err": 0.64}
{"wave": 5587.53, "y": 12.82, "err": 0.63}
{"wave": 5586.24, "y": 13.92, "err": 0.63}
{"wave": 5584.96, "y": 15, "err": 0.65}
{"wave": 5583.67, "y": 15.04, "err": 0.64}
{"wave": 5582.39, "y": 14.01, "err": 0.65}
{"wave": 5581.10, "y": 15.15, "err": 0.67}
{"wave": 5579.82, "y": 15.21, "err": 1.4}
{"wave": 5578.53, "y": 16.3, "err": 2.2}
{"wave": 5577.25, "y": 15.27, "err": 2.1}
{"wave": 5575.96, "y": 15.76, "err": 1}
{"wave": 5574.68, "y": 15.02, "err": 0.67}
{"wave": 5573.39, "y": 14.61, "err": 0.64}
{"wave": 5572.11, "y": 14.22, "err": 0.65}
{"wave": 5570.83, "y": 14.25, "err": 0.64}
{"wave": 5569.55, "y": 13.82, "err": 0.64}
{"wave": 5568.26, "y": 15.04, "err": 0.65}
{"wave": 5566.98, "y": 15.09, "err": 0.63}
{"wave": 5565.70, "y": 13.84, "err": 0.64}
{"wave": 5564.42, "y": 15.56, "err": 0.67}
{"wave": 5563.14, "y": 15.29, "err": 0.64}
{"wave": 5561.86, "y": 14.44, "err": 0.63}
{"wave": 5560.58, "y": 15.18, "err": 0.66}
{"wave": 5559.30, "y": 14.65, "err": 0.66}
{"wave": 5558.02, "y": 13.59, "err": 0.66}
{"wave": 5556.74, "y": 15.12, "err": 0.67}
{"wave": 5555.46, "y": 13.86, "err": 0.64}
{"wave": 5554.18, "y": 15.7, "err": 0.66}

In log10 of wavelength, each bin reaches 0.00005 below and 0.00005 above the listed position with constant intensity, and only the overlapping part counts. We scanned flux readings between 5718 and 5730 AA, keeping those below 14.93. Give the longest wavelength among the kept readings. 5724.27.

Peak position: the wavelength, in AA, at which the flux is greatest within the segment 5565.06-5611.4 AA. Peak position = 5578.53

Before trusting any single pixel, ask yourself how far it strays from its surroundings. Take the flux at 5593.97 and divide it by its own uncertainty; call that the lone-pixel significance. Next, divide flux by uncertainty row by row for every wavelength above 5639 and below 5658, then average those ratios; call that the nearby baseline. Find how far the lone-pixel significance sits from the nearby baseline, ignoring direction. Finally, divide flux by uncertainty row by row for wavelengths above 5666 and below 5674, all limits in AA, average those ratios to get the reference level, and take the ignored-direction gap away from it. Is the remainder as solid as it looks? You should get 21.7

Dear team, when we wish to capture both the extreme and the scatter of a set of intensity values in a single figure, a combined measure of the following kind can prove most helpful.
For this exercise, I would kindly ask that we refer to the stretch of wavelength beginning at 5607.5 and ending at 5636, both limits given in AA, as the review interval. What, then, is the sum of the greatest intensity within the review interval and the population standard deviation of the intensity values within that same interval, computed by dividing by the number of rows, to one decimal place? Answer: 16.7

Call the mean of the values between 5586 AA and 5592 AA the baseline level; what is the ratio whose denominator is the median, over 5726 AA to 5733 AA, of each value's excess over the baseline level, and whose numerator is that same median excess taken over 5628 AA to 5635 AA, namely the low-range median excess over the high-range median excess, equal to 1.05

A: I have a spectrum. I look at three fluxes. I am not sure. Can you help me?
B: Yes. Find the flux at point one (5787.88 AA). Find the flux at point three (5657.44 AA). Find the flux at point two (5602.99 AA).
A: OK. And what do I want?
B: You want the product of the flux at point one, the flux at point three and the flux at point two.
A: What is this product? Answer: 2926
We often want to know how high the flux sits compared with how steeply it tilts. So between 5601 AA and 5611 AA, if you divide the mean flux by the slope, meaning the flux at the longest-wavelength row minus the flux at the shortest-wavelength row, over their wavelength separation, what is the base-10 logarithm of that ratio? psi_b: 2.6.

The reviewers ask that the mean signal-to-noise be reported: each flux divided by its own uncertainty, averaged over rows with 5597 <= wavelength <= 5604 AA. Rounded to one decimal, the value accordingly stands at 22.4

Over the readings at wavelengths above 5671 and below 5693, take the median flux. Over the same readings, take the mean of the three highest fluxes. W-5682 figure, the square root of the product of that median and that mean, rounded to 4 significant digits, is 15.25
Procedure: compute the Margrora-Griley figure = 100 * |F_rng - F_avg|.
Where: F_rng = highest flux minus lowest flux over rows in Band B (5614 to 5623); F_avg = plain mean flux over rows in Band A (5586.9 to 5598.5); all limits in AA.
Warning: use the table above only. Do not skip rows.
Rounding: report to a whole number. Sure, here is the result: 1091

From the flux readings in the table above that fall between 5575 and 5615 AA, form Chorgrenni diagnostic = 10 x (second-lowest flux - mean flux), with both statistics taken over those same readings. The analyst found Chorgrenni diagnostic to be -17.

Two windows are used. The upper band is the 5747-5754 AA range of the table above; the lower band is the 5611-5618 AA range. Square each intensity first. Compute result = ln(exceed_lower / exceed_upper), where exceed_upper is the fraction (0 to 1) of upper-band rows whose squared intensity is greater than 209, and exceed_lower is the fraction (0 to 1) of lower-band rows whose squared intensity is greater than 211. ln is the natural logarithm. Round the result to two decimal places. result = 0.69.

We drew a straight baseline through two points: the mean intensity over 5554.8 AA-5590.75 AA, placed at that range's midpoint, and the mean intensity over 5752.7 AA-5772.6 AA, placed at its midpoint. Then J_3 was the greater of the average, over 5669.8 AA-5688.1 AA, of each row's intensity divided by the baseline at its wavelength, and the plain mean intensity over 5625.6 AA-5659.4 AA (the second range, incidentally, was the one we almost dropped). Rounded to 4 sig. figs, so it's 14.80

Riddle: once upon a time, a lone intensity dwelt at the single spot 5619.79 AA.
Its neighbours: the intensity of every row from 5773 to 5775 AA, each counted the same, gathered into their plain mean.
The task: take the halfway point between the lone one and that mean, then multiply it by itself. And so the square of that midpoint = 220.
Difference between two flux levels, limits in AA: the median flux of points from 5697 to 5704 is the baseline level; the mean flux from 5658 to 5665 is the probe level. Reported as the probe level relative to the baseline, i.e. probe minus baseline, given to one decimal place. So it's -1.1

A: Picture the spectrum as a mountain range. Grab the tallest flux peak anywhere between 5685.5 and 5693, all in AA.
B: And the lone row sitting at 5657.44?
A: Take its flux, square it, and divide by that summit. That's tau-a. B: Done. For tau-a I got 12.2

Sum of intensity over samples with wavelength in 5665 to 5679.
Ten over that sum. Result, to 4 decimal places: 0.0626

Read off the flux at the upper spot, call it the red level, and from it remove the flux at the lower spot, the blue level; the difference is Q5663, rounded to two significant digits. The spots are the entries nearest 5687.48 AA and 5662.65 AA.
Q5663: 1.1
